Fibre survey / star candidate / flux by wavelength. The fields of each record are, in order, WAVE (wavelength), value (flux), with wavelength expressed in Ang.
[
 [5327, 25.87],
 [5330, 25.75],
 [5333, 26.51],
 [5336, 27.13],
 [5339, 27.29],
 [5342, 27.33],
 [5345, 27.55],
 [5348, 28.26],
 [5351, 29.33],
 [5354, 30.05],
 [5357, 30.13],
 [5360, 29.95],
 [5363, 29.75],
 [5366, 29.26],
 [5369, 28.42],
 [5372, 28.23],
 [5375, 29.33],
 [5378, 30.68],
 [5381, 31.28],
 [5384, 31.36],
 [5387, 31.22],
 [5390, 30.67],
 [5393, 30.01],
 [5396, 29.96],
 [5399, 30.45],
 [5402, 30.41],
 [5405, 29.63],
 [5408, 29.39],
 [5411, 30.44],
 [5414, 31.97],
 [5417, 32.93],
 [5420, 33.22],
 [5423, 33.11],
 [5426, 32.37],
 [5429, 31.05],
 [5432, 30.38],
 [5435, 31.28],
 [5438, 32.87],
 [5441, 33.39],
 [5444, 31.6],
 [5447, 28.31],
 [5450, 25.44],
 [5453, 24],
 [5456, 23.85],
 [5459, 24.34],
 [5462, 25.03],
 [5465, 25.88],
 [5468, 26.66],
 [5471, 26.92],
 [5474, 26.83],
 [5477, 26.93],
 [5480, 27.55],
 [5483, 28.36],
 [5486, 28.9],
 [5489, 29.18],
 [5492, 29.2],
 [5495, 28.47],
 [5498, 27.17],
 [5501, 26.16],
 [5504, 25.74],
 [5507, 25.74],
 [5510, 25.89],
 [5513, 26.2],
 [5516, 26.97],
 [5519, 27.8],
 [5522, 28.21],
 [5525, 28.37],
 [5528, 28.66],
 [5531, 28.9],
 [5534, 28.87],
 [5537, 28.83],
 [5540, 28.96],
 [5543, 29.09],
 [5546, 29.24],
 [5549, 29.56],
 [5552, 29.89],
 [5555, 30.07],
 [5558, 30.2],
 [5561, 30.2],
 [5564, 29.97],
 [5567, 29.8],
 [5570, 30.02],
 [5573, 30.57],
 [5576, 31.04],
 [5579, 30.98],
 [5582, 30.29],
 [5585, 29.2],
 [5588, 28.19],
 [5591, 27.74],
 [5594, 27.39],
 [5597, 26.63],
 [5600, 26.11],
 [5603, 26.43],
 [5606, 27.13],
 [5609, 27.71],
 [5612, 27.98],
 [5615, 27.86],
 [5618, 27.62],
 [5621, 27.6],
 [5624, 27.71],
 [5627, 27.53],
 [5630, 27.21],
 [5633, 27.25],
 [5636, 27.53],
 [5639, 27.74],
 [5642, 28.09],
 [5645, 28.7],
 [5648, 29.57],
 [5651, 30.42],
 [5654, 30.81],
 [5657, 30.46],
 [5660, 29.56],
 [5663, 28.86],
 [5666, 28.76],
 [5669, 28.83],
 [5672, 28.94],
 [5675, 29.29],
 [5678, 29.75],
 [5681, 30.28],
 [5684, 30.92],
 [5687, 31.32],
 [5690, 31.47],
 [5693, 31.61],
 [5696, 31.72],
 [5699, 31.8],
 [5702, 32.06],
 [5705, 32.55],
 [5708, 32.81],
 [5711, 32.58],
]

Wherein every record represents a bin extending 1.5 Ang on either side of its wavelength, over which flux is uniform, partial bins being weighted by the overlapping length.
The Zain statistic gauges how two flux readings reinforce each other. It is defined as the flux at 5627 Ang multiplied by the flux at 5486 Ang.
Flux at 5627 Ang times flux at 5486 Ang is 796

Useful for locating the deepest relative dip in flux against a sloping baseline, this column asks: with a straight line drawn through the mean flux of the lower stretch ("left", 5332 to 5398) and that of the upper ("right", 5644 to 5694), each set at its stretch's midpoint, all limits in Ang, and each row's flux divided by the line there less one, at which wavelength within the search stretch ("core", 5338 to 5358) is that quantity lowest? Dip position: 5339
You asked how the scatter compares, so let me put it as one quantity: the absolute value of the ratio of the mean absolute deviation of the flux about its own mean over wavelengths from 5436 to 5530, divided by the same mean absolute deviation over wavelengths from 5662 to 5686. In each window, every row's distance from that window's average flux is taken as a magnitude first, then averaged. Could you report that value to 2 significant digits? 2.7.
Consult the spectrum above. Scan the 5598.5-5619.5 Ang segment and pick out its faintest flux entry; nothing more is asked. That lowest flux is 26.11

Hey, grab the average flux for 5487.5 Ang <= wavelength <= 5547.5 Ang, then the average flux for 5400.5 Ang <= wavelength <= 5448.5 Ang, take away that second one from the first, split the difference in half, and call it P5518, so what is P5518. -1.8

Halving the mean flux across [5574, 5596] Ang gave 14.6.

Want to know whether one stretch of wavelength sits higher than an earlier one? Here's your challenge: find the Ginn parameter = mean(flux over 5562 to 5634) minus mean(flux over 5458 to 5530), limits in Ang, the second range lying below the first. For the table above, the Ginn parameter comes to 1.2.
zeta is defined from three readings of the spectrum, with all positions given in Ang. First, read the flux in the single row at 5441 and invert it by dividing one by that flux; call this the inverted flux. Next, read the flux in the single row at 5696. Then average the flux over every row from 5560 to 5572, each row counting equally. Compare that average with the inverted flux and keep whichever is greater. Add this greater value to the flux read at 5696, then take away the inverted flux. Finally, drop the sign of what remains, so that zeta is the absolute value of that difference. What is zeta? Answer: 62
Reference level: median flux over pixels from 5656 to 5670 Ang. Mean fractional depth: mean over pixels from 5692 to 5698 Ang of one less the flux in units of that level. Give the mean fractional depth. -0.10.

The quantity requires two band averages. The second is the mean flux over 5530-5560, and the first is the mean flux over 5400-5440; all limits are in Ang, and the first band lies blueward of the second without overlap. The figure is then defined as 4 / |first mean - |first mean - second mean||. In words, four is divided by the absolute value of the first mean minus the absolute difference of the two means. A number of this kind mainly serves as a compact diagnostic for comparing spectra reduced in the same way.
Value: 0.136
